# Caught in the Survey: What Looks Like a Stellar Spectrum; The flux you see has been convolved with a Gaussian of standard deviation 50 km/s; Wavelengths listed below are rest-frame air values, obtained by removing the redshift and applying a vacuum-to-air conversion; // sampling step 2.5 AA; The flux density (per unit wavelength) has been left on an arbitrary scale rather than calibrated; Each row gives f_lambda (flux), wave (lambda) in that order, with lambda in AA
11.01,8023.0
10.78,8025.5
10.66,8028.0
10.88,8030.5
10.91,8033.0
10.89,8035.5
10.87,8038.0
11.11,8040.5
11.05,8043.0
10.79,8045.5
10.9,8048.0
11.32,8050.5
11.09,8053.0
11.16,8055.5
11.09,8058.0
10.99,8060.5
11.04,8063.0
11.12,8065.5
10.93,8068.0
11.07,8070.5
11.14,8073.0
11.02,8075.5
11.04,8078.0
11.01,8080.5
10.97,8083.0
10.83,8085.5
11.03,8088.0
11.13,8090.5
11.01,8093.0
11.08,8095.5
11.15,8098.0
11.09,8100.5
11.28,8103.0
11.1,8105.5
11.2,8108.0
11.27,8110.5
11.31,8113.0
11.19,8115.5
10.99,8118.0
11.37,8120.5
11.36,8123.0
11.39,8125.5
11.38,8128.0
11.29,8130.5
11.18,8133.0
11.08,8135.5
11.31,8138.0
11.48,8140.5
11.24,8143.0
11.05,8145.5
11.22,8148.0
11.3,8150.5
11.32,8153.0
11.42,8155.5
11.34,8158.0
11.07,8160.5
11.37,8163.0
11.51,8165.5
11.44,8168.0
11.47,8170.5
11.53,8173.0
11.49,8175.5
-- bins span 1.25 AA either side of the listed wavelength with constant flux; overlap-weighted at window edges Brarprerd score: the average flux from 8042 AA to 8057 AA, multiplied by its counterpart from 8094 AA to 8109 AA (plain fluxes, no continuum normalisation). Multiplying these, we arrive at 123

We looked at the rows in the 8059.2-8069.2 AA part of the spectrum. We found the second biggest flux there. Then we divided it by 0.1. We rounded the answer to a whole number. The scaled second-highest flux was 110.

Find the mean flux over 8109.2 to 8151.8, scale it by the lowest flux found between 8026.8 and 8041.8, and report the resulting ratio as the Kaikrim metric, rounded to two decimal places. 1.06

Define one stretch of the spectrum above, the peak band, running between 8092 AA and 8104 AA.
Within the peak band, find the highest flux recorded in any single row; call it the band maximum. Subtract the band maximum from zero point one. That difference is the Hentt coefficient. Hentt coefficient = -11.2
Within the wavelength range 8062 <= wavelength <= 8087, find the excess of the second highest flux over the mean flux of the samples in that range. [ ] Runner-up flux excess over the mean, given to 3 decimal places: 0.103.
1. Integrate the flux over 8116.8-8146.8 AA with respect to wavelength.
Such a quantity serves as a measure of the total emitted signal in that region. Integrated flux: 338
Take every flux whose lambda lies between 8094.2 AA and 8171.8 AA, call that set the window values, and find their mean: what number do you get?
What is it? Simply 11.3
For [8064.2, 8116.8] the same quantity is 11.1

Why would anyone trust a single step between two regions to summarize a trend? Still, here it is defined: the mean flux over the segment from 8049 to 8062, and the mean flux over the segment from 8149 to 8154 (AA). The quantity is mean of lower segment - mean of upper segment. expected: -0.18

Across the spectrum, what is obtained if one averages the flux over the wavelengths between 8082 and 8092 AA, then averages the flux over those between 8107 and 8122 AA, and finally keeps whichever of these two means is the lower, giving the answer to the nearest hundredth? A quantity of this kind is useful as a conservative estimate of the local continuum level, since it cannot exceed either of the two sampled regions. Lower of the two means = 10.99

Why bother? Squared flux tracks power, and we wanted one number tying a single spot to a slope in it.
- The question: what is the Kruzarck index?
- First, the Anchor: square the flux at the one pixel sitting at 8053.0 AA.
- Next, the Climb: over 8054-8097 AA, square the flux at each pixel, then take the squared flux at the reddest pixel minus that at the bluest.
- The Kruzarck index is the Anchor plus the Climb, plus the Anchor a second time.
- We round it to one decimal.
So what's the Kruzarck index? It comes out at 244.2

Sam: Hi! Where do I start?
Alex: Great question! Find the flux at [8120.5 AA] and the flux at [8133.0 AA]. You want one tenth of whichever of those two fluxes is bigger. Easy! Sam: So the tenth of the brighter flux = 1.137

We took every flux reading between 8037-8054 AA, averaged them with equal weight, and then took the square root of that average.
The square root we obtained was 3.32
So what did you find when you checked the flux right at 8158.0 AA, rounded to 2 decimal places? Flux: 11.34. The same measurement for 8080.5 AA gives 11.01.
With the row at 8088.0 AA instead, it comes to 11.03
